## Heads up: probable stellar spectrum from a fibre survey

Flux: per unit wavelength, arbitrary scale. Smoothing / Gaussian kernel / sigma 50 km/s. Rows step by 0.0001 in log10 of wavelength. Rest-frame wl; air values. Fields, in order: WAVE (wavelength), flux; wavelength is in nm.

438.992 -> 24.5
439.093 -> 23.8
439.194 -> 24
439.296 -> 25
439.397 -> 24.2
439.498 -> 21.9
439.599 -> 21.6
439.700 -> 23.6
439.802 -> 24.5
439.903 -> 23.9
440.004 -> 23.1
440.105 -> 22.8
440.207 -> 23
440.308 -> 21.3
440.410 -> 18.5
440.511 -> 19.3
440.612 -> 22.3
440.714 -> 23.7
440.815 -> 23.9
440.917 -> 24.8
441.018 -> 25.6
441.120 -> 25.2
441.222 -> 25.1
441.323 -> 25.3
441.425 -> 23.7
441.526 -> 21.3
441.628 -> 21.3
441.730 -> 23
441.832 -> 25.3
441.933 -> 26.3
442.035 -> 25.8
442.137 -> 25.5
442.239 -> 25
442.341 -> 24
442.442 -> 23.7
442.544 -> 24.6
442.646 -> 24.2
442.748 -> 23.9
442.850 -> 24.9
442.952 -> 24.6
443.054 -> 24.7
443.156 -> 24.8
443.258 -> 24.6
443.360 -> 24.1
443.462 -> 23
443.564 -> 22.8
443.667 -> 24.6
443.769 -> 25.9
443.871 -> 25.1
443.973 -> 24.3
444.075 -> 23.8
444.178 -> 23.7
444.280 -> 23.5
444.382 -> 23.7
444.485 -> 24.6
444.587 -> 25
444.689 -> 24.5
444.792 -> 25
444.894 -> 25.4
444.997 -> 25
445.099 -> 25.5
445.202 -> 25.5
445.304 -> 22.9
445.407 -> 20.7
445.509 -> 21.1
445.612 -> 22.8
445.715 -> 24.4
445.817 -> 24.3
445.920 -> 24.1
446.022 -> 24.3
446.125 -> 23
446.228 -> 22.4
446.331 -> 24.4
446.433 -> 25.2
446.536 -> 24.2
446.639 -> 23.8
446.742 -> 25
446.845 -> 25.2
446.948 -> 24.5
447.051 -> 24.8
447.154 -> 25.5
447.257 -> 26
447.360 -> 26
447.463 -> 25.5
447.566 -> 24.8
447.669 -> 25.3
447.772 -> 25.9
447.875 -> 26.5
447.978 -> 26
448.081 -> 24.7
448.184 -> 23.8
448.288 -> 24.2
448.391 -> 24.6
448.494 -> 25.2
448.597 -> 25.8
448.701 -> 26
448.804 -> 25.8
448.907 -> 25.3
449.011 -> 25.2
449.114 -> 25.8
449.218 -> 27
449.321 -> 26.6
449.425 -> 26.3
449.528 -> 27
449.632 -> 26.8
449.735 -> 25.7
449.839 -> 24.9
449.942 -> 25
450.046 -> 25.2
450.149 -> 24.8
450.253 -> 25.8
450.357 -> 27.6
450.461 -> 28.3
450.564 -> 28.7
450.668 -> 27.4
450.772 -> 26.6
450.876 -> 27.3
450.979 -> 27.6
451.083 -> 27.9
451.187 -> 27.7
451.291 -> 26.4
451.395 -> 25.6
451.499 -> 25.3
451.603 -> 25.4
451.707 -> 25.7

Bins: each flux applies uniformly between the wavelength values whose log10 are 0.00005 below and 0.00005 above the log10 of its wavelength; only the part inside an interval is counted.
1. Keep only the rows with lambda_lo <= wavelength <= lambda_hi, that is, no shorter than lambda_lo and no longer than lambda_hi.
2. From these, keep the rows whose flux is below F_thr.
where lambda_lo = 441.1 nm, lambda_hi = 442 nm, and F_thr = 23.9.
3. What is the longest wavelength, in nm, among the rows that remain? 441.730 nm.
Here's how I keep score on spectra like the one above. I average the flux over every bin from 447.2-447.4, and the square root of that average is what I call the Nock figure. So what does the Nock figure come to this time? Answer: 5.10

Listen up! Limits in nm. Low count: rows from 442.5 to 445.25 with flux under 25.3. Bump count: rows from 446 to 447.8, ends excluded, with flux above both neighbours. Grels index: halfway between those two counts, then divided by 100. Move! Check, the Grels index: 0.125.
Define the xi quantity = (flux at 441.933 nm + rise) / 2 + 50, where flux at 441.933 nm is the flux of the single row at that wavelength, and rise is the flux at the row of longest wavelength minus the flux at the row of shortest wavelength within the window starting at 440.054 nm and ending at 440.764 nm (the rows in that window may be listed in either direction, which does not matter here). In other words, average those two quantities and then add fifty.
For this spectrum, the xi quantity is 63.6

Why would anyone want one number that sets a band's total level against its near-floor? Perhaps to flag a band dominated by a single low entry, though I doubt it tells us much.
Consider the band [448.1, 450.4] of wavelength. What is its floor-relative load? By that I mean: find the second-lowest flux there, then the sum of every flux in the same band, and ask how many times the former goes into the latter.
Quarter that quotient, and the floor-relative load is 5.83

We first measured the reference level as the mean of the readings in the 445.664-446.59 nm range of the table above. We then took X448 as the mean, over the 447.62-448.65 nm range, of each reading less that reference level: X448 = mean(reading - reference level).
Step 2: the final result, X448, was 1.2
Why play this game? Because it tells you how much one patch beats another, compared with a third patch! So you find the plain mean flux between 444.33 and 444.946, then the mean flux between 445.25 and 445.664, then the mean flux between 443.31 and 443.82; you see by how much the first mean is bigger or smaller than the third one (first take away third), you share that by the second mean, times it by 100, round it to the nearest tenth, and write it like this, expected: 2.8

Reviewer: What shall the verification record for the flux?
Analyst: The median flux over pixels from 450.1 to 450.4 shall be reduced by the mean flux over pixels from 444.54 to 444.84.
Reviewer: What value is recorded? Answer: 1.0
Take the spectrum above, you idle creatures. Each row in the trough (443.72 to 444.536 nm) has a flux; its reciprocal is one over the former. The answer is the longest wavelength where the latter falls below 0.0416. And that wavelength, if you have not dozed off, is 444.485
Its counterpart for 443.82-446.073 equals 446.022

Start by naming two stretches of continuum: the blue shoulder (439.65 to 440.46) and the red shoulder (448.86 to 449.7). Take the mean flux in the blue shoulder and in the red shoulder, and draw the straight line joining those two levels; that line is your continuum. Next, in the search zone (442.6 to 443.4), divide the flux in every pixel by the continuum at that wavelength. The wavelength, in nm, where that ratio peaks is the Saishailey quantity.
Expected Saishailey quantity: 442.850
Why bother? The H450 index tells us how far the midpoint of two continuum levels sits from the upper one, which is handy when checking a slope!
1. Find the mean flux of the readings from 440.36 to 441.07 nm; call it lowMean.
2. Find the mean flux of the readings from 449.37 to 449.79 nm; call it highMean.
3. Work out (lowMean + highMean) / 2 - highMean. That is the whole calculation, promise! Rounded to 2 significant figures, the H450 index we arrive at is -1.9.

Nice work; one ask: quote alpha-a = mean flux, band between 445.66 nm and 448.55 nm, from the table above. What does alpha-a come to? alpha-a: 24.8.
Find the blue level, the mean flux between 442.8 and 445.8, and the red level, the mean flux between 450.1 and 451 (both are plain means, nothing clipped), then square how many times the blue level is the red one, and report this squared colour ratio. 0.79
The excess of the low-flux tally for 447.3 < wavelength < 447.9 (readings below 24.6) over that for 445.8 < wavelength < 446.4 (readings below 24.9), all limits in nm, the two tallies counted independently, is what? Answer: -6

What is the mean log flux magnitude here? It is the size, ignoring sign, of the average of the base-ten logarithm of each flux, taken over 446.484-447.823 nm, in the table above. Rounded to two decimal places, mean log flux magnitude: 1.40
